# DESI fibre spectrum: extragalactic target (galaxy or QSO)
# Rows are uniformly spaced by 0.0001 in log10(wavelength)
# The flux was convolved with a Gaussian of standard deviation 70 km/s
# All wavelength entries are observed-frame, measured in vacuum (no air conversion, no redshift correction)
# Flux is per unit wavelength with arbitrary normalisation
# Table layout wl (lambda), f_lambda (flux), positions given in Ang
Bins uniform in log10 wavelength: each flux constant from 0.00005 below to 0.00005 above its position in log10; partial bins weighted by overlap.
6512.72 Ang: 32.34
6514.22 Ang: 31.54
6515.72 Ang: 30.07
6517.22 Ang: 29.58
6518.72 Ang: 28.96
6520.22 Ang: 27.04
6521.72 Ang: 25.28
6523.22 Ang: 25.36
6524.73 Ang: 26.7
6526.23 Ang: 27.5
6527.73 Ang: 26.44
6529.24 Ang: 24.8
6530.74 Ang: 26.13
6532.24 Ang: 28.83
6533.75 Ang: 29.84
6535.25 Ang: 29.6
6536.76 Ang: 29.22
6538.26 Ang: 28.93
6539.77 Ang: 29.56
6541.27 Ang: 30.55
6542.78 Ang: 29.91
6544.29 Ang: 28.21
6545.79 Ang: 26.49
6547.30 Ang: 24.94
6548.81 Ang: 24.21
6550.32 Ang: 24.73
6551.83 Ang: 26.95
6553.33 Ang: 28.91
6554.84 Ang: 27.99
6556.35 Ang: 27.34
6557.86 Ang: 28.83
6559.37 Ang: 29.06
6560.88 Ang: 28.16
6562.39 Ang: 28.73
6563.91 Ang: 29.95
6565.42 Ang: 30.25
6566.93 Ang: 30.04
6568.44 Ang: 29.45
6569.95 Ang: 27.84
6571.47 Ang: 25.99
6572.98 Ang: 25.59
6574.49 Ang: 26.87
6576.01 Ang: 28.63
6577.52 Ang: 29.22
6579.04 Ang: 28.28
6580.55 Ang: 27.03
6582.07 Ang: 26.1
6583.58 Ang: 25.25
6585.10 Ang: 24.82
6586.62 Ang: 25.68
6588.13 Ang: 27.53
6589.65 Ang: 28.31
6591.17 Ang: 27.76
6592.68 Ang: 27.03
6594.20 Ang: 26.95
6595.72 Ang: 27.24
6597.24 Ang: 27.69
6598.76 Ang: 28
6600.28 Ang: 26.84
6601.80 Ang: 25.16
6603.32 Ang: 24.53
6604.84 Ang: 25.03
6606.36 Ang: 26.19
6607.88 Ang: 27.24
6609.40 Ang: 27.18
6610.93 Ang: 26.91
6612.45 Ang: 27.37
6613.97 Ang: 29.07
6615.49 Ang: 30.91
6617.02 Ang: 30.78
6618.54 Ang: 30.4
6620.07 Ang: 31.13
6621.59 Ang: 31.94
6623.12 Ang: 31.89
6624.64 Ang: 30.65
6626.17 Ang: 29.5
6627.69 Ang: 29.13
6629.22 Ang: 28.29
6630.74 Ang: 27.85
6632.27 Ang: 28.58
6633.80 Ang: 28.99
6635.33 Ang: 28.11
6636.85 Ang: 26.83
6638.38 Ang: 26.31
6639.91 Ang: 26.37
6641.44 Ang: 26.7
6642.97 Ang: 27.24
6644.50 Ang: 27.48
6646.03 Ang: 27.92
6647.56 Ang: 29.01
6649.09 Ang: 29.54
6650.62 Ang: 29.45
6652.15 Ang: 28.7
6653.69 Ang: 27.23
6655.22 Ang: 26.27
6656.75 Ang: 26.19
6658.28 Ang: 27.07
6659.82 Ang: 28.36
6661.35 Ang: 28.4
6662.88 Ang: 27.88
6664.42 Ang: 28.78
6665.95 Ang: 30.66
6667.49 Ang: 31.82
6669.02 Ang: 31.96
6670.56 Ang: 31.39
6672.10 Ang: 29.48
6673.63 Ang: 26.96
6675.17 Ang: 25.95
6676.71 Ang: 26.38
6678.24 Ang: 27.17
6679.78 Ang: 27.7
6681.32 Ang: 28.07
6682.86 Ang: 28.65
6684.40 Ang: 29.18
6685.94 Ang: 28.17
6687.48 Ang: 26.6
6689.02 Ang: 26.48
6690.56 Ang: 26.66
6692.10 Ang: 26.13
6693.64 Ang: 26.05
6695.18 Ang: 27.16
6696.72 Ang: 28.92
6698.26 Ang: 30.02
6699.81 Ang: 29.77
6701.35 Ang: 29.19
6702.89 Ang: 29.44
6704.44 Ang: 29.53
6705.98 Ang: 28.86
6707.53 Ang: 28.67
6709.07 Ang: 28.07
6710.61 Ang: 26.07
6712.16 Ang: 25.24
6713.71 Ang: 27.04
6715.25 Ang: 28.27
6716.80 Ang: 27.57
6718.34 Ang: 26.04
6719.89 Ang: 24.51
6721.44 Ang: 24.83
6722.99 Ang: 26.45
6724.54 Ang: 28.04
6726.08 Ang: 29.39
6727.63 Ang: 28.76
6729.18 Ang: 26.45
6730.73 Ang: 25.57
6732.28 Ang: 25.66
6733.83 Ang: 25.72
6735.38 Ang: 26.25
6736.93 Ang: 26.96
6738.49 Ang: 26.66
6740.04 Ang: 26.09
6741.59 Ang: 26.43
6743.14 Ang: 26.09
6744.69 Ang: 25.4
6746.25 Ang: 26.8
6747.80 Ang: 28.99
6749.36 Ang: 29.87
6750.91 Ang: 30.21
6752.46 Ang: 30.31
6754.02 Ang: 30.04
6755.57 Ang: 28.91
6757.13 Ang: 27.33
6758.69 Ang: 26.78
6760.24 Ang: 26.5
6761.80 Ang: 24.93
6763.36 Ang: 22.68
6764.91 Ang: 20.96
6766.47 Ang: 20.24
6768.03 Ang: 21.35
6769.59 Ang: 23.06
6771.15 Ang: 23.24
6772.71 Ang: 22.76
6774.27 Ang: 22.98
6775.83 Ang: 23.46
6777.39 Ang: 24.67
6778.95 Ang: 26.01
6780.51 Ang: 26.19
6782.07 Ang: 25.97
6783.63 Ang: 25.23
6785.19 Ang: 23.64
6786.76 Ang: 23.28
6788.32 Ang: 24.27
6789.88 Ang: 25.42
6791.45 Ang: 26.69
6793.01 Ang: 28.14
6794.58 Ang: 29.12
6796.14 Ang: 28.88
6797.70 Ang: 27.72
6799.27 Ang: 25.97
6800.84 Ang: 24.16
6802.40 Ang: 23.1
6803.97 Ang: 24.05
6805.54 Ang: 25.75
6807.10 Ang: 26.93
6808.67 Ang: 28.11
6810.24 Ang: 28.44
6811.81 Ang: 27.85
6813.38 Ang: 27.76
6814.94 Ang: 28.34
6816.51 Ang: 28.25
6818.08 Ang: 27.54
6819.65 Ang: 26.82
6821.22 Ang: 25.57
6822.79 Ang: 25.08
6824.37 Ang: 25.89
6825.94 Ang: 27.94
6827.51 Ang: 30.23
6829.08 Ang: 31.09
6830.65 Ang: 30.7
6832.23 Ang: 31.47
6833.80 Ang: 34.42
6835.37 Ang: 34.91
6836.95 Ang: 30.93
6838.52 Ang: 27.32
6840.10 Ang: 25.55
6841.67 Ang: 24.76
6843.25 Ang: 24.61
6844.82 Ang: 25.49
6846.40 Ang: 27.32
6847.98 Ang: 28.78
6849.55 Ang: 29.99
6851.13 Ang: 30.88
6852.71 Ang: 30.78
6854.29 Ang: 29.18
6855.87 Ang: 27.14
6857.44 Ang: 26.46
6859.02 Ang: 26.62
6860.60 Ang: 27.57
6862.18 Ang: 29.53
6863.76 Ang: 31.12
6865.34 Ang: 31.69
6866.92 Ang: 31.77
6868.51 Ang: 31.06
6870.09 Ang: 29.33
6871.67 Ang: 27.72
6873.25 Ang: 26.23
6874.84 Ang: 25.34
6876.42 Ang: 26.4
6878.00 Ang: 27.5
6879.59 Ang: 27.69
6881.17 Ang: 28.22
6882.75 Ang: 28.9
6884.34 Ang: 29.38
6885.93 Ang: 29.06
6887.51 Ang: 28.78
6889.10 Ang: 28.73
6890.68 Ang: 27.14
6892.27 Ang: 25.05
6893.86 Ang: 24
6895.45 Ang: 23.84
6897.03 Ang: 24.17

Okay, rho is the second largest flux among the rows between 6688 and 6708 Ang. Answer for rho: 29.77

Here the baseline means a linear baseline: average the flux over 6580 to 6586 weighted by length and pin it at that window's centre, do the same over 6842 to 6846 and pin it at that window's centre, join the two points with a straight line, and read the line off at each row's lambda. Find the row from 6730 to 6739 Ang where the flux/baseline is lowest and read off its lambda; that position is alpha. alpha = 6730.73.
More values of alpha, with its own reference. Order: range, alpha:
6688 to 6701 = 6693.64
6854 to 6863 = 6857.44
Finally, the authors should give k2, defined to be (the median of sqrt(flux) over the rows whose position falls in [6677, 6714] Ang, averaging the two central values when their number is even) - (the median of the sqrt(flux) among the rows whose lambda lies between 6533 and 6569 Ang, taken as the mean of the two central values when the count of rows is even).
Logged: -0.1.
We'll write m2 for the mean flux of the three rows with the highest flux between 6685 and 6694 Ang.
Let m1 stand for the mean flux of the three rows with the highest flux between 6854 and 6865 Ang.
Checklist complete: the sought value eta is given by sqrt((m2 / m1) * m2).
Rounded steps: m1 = 30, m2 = 27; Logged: 5.0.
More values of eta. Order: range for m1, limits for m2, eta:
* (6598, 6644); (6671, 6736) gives 5.3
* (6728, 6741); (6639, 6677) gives 6.1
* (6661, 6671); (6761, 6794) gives 4.8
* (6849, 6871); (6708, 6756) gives 5.4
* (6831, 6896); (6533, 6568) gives 5.2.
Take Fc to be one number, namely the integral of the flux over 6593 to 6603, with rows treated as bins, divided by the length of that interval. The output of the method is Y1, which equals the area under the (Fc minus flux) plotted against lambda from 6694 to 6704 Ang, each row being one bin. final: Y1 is -21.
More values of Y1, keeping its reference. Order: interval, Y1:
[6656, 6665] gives -8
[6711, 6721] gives 5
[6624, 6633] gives -19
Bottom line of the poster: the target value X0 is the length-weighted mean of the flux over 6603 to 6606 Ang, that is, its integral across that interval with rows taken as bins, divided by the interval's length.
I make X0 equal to 25.0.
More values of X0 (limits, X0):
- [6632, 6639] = 27.7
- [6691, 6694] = 26.2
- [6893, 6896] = 23.9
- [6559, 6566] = 29.2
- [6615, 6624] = 31.2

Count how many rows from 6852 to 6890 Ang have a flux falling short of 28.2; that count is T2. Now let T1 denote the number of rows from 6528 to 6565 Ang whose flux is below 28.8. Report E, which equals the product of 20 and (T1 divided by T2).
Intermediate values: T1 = 12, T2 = 10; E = 24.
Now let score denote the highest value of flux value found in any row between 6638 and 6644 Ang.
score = 27.24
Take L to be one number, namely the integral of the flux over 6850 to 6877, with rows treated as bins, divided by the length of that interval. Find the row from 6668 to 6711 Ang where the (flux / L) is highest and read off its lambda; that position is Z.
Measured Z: 6669.02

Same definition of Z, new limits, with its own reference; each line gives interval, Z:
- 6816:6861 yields 6835.37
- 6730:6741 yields 6736.93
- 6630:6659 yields 6649.09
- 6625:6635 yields 6626.17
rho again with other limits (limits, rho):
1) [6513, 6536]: 30.07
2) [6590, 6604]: 27.76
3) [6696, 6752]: 30.02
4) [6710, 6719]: 27.57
